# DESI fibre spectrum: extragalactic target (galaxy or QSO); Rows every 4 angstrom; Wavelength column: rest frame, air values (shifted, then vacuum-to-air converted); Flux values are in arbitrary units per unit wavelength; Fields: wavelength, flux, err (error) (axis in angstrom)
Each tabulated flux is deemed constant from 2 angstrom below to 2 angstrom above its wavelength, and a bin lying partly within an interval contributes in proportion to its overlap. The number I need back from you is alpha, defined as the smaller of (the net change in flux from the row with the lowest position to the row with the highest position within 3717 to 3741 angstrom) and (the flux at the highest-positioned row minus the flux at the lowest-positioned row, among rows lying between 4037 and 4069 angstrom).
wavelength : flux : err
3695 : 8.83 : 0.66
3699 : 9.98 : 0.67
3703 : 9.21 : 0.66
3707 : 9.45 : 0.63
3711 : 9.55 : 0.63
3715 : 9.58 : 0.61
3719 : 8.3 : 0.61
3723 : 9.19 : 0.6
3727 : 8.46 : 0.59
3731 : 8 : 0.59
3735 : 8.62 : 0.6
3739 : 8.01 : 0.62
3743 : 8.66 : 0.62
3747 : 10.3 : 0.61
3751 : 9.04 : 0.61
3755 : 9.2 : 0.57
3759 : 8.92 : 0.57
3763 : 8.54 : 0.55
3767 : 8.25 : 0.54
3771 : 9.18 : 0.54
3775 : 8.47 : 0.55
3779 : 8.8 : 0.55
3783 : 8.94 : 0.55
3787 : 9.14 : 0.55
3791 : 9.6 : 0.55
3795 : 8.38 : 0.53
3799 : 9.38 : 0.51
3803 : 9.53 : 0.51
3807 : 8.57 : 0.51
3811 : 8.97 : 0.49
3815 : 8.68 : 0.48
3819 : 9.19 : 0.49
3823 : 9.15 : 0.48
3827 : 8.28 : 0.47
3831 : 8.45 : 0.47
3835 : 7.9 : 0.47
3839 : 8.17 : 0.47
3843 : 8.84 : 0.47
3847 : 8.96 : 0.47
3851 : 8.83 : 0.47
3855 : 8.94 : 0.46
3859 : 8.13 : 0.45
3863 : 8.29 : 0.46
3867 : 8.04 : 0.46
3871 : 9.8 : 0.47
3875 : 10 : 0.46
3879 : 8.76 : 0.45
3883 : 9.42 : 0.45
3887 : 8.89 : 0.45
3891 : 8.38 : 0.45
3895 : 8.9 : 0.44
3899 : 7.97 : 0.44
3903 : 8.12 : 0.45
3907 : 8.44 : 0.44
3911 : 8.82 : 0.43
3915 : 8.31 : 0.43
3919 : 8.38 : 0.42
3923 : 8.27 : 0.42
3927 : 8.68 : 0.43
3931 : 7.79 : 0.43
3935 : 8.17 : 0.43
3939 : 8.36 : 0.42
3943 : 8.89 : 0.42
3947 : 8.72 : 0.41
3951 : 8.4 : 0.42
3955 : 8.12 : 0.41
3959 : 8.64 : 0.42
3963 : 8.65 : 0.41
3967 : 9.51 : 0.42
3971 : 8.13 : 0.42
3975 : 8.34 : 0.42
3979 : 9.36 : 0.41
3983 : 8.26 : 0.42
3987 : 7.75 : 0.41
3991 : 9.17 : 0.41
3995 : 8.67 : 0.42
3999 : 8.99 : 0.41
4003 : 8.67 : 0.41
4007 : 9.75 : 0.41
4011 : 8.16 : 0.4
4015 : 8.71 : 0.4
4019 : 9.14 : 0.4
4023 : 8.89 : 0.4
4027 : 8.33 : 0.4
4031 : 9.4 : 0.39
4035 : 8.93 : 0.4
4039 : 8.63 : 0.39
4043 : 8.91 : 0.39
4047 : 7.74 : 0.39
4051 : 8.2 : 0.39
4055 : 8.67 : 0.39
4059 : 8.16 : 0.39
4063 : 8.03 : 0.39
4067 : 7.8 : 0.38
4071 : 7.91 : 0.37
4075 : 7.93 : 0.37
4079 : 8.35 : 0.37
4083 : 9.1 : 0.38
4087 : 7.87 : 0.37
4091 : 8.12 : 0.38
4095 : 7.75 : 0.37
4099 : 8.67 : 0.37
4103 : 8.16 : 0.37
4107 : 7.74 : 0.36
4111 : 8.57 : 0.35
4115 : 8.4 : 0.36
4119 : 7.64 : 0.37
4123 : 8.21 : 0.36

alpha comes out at -0.83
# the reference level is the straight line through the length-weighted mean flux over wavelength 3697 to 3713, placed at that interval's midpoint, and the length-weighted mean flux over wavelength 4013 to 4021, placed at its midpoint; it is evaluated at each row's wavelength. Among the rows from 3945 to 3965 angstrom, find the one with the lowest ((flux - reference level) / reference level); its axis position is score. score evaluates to 3955 angstrom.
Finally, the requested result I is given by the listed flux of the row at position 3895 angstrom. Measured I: 8.9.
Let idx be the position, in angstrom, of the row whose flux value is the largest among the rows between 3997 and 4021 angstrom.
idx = 4007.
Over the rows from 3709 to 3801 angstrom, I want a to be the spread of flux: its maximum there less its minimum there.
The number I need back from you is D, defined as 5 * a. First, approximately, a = 2.30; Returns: 11.5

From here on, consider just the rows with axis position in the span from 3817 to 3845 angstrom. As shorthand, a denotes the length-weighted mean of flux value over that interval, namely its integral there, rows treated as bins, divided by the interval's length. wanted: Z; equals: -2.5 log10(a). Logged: -2.33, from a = 8.6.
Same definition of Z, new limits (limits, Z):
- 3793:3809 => -2.38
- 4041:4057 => -2.31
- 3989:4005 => -2.37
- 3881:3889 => -2.40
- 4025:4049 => -2.34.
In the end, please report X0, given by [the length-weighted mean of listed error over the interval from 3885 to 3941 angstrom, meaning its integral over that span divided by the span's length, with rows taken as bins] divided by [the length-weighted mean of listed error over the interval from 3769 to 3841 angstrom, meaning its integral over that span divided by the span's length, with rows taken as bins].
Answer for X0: 0.85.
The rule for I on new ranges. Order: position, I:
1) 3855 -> 8.94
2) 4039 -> 8.63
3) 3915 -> 8.31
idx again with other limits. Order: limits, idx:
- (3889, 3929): 3895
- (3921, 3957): 3943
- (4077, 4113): 4083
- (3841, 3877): 3875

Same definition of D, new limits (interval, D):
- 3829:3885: 10.5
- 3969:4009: 10.0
